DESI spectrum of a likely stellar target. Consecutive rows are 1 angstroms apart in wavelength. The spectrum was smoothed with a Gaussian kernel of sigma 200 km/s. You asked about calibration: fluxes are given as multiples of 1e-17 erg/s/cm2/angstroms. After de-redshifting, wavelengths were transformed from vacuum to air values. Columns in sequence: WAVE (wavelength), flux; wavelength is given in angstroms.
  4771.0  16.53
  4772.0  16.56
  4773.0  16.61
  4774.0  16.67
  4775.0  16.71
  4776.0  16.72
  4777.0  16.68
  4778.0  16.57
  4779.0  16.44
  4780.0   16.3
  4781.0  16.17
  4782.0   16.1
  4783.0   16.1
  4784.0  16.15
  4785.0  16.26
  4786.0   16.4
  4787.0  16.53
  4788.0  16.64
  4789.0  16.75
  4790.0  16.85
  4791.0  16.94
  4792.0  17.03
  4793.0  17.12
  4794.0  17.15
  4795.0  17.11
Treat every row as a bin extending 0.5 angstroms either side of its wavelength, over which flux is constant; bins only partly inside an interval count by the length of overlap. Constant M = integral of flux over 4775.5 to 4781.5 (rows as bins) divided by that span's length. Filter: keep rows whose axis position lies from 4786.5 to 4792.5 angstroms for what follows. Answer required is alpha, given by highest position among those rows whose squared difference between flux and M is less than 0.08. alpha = 4789.0 angstroms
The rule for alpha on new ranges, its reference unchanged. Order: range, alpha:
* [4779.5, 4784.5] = 4780.0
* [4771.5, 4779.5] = 4779.0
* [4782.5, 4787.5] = 4787.0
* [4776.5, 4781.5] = 4780.0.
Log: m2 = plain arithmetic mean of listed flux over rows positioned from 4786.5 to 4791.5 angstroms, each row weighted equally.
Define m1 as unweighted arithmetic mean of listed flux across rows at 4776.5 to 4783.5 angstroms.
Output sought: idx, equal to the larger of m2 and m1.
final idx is 16.7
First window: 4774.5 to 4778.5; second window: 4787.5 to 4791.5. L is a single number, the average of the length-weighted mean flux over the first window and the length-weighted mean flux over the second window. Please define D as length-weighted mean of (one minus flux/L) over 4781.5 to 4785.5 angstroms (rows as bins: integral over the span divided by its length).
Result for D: 0.03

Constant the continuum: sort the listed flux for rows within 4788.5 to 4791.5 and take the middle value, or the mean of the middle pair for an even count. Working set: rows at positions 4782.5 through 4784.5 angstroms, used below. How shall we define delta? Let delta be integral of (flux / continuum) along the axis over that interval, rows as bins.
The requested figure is 1.91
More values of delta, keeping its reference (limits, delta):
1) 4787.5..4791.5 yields 3.99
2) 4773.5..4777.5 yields 3.96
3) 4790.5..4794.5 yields 4.05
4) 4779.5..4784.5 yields 4.80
